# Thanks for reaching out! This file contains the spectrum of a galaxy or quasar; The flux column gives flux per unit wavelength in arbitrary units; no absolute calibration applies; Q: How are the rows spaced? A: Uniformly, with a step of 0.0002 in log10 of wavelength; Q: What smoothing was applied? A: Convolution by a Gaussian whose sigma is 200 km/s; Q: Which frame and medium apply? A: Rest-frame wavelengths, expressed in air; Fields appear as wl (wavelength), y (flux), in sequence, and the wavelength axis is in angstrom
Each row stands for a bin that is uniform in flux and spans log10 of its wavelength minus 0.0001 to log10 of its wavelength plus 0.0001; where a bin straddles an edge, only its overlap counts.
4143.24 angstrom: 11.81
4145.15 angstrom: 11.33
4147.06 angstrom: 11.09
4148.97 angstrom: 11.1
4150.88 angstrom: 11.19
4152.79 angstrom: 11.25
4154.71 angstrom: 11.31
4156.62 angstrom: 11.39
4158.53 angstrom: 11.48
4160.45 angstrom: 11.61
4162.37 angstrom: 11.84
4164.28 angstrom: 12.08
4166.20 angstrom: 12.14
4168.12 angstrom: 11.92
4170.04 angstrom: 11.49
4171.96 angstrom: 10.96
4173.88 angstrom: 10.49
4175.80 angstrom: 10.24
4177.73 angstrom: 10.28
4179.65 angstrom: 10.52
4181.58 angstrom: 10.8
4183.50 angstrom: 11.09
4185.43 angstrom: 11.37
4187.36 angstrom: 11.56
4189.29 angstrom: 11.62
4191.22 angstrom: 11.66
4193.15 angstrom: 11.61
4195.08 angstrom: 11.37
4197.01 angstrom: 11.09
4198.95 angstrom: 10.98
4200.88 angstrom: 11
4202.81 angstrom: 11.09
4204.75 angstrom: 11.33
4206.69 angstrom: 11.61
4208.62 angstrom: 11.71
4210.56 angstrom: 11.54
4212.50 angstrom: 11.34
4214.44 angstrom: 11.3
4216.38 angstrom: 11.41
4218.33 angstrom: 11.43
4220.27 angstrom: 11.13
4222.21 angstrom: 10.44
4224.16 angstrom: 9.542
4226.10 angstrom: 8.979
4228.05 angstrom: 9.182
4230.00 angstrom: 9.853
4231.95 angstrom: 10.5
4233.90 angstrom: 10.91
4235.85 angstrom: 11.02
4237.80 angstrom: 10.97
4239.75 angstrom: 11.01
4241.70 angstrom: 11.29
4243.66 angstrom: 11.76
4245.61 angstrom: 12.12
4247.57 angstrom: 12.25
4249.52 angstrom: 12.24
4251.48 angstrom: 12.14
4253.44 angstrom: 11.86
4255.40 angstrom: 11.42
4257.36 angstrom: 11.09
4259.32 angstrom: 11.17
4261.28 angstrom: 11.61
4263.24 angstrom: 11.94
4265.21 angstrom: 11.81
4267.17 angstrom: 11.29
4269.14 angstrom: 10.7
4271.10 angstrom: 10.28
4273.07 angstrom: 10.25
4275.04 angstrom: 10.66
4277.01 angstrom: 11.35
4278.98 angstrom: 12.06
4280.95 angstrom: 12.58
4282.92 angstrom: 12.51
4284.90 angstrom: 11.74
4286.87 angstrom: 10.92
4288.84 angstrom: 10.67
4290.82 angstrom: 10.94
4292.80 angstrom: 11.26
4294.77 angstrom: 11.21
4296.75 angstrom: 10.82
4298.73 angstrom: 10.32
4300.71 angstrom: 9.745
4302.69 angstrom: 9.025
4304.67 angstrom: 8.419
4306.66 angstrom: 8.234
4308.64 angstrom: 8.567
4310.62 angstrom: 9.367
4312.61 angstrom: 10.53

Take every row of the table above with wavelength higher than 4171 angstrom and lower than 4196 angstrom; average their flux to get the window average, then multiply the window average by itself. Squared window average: 122.0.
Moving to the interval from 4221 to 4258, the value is 120.5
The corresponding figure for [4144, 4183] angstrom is 126.0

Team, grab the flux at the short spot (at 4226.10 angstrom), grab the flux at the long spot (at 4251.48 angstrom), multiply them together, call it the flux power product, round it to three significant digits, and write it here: 109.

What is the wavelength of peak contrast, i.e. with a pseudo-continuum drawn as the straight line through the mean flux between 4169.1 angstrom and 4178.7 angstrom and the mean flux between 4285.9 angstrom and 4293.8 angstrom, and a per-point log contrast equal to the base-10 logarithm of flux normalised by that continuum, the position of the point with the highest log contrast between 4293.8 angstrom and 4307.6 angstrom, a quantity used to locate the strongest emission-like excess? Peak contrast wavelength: 4294.77 angstrom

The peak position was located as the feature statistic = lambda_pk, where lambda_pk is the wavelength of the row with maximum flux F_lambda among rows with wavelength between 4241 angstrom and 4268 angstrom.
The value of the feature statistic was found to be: 4247.57 angstrom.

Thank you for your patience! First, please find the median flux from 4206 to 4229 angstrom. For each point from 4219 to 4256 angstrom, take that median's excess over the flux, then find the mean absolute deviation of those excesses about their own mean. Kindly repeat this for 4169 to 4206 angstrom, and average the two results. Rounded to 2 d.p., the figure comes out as 0.57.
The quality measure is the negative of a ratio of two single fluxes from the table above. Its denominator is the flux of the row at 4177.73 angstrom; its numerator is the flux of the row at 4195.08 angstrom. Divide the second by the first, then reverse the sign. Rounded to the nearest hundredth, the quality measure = -1.11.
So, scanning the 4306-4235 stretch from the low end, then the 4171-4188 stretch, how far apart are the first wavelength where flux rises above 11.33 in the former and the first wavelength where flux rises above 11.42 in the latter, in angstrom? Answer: 56.3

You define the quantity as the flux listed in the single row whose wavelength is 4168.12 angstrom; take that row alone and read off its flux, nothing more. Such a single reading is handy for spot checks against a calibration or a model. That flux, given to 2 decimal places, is 11.92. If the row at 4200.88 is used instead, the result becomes 11.00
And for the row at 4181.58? 10.80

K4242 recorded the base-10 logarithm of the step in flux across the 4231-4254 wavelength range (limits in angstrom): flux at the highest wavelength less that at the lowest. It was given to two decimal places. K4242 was 0.13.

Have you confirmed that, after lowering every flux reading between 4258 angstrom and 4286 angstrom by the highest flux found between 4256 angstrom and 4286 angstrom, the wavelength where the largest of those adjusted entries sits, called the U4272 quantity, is 4280.95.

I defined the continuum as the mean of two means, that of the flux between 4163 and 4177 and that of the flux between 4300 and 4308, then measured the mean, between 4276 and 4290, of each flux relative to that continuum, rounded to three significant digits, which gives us 1.16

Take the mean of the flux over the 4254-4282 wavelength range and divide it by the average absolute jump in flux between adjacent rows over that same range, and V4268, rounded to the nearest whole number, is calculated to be 28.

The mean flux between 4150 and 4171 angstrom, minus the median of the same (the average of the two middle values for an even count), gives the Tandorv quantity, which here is 0.12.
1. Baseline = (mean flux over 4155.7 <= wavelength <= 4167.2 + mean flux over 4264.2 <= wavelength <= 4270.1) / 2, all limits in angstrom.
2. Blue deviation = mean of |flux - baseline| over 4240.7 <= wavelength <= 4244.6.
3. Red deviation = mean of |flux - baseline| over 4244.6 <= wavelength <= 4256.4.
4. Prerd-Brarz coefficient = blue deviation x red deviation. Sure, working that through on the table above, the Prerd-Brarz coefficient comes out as 0.12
